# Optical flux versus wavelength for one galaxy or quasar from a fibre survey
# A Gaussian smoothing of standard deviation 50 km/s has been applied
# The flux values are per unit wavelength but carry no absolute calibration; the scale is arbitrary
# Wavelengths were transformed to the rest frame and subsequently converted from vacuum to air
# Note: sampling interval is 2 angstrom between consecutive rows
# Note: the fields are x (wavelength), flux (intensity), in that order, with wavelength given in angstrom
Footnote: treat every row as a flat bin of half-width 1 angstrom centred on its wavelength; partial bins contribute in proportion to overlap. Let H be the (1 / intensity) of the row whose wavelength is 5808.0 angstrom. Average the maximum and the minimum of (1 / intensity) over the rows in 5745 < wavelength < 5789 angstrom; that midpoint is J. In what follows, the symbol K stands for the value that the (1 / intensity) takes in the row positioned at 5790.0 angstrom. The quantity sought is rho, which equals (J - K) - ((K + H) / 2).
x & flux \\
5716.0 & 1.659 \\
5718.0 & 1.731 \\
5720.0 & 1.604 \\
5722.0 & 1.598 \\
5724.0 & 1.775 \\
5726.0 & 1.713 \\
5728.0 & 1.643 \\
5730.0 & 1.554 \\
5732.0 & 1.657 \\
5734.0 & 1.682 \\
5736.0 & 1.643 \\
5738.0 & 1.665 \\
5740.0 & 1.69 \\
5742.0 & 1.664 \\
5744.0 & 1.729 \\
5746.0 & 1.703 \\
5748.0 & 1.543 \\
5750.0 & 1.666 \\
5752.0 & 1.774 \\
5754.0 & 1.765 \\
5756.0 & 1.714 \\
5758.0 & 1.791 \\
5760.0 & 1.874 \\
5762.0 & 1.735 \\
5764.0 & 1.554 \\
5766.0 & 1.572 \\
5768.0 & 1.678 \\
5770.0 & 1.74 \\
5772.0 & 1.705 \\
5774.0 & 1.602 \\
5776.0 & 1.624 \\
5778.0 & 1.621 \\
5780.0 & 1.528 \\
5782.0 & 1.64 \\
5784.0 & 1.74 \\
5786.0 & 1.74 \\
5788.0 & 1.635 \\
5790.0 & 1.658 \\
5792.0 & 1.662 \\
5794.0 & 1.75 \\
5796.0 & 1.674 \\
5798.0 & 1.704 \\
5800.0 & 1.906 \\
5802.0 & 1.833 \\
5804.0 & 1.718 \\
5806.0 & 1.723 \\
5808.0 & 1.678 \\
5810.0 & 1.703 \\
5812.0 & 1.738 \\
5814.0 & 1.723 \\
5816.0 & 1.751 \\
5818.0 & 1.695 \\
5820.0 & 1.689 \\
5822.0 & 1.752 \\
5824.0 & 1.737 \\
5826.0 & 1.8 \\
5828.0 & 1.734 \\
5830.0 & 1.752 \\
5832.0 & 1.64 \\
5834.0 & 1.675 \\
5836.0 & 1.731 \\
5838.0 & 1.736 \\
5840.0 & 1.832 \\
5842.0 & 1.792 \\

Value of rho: -0.61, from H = 0.596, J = 0.594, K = 0.603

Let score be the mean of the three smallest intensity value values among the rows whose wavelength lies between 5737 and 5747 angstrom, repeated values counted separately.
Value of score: 1.67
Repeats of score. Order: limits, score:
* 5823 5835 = 1.68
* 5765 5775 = 1.62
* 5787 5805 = 1.65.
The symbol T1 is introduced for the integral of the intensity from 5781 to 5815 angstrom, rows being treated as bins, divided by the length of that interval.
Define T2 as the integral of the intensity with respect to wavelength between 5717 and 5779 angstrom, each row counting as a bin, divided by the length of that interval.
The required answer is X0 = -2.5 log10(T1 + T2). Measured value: -1.33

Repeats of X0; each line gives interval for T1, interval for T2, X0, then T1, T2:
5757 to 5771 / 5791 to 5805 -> -1.35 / 1.71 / 1.75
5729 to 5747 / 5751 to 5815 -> -1.32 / 1.67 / 1.70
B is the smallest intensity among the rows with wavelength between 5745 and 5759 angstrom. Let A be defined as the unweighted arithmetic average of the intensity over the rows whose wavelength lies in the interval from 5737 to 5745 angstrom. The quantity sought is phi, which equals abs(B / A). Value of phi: 0.91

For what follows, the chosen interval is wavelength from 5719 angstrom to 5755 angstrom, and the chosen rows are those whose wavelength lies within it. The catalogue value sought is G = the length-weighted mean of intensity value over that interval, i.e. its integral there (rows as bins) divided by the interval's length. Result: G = 1.67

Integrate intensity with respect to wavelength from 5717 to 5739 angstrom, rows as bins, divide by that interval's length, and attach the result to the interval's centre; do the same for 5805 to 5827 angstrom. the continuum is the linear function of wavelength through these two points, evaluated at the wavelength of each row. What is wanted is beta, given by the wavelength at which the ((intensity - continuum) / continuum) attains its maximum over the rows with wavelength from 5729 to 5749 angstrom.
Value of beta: 5744.0 angstrom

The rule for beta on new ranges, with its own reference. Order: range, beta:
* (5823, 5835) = 5826.0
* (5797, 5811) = 5800.0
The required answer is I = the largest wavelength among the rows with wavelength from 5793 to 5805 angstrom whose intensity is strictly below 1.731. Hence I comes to 5804.0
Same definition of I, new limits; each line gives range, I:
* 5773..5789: 5788.0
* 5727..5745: 5744.0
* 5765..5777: 5776.0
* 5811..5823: 5820.0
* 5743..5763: 5756.0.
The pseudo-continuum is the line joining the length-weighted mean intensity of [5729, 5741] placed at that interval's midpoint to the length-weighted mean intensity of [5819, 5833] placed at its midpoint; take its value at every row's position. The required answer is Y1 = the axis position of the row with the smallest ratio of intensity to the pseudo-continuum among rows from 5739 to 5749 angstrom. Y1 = 5748.0 angstrom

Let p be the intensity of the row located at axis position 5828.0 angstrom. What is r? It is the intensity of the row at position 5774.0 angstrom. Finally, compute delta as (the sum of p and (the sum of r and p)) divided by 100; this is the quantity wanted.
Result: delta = 0.0507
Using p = 1.734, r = 1.602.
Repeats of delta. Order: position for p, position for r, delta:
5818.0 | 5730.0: 0.0494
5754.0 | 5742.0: 0.0519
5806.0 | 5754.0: 0.0521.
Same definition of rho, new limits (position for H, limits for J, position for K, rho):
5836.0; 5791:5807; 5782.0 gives -0.64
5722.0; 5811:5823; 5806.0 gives -0.60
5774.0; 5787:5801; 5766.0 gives -0.70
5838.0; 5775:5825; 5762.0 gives -0.56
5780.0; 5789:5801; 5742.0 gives -0.66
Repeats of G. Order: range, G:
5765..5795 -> 1.66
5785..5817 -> 1.72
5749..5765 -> 1.73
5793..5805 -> 1.76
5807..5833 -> 1.72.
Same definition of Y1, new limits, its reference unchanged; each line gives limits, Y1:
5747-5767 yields 5764.0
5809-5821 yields 5820.0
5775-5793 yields 5780.0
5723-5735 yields 5730.0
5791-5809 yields 5792.0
